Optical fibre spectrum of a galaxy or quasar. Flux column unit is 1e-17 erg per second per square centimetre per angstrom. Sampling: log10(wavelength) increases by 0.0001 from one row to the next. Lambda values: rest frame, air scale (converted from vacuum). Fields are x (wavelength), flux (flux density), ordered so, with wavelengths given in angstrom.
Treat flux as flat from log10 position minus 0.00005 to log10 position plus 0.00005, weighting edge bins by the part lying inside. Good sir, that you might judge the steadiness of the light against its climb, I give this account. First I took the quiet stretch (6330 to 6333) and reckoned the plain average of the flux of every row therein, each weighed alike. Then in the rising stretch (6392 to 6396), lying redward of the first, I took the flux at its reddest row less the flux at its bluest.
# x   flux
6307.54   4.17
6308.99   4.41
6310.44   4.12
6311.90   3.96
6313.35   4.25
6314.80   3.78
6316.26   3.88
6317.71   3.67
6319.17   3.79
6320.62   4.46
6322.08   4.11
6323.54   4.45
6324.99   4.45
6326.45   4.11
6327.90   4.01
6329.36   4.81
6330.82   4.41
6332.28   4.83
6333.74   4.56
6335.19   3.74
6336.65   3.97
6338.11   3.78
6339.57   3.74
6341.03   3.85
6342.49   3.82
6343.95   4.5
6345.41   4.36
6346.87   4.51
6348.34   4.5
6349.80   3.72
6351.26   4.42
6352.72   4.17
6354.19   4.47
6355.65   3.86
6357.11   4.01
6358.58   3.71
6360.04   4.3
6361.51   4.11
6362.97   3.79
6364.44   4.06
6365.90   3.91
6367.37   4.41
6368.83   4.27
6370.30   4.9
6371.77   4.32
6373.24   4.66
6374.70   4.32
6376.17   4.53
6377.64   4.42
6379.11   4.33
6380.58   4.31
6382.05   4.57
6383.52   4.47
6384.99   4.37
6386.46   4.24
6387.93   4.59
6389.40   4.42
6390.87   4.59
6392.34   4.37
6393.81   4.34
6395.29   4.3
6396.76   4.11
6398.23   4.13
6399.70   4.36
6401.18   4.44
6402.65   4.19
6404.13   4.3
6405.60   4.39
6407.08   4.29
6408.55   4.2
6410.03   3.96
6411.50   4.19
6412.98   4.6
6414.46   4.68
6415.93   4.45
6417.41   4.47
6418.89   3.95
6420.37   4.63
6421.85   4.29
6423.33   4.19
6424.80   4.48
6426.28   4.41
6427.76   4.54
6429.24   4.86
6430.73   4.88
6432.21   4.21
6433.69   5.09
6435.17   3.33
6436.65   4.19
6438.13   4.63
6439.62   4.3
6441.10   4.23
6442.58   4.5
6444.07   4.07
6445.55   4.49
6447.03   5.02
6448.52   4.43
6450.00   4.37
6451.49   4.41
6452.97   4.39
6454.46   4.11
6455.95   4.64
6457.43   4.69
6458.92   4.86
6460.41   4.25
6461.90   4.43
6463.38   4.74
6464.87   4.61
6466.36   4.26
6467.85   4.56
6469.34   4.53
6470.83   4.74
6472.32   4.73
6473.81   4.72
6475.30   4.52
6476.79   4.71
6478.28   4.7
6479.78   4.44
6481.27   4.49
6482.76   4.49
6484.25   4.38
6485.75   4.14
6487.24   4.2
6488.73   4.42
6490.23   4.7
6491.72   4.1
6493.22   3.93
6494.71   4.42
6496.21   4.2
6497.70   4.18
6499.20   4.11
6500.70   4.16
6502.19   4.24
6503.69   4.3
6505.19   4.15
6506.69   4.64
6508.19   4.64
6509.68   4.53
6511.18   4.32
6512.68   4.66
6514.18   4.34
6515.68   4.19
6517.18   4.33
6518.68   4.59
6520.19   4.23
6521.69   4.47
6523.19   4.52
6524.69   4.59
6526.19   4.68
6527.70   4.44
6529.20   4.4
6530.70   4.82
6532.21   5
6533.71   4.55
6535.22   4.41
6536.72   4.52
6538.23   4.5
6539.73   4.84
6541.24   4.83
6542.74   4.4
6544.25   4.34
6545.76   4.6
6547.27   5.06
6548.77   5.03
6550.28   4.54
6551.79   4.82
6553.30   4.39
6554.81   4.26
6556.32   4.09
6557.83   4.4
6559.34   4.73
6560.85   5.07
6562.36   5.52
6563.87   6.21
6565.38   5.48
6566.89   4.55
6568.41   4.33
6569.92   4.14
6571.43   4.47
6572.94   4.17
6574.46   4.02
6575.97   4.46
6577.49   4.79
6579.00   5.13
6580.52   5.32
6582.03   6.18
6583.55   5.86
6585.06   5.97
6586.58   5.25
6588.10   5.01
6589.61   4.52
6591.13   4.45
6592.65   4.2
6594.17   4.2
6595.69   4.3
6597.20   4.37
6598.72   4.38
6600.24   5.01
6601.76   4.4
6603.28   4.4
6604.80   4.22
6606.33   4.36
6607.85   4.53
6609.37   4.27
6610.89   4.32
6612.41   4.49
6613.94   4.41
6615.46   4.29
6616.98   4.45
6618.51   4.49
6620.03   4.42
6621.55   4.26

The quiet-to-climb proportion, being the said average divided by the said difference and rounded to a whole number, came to -66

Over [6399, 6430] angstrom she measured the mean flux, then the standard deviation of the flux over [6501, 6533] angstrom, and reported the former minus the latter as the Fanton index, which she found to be 4.16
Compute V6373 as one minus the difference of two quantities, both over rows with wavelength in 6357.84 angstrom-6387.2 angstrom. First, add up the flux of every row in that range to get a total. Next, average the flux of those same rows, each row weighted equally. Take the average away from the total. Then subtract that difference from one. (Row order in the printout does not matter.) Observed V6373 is -80.7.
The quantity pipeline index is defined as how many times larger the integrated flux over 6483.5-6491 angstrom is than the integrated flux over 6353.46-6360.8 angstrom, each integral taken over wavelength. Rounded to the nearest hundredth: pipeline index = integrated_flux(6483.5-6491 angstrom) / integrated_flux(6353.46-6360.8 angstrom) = 1.10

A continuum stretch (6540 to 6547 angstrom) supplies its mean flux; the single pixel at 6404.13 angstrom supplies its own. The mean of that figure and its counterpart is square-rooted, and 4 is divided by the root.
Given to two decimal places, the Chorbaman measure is 1.90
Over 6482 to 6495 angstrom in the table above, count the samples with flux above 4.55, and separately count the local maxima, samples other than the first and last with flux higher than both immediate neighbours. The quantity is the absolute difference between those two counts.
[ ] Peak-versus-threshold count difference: 0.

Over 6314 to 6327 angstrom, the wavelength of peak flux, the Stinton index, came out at 6320.62 angstrom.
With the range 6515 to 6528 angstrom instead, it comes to 6526.19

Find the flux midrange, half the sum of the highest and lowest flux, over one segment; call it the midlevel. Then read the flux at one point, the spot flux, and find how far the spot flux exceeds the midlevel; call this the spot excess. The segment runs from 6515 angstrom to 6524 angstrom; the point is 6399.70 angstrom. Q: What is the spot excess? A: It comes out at -0.03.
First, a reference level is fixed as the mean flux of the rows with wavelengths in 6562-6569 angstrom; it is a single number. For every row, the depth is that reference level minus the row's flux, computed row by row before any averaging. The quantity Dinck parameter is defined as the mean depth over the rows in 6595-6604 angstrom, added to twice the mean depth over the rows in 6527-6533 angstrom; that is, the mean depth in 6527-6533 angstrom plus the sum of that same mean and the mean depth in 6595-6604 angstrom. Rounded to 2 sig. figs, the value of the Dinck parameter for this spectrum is 1.8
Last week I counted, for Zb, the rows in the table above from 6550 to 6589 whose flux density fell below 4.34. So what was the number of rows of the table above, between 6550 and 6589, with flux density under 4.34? 6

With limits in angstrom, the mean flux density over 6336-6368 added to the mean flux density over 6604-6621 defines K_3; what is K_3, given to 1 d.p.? 8.5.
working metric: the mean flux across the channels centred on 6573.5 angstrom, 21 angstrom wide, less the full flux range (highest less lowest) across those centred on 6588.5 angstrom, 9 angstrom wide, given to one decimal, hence 3.2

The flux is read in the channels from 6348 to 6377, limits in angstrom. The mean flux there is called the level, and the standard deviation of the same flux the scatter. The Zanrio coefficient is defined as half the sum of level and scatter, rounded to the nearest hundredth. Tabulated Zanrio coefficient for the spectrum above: 2.27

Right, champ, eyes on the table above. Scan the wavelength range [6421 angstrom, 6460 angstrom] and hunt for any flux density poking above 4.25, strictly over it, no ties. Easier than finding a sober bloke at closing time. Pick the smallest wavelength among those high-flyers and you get 6421.85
